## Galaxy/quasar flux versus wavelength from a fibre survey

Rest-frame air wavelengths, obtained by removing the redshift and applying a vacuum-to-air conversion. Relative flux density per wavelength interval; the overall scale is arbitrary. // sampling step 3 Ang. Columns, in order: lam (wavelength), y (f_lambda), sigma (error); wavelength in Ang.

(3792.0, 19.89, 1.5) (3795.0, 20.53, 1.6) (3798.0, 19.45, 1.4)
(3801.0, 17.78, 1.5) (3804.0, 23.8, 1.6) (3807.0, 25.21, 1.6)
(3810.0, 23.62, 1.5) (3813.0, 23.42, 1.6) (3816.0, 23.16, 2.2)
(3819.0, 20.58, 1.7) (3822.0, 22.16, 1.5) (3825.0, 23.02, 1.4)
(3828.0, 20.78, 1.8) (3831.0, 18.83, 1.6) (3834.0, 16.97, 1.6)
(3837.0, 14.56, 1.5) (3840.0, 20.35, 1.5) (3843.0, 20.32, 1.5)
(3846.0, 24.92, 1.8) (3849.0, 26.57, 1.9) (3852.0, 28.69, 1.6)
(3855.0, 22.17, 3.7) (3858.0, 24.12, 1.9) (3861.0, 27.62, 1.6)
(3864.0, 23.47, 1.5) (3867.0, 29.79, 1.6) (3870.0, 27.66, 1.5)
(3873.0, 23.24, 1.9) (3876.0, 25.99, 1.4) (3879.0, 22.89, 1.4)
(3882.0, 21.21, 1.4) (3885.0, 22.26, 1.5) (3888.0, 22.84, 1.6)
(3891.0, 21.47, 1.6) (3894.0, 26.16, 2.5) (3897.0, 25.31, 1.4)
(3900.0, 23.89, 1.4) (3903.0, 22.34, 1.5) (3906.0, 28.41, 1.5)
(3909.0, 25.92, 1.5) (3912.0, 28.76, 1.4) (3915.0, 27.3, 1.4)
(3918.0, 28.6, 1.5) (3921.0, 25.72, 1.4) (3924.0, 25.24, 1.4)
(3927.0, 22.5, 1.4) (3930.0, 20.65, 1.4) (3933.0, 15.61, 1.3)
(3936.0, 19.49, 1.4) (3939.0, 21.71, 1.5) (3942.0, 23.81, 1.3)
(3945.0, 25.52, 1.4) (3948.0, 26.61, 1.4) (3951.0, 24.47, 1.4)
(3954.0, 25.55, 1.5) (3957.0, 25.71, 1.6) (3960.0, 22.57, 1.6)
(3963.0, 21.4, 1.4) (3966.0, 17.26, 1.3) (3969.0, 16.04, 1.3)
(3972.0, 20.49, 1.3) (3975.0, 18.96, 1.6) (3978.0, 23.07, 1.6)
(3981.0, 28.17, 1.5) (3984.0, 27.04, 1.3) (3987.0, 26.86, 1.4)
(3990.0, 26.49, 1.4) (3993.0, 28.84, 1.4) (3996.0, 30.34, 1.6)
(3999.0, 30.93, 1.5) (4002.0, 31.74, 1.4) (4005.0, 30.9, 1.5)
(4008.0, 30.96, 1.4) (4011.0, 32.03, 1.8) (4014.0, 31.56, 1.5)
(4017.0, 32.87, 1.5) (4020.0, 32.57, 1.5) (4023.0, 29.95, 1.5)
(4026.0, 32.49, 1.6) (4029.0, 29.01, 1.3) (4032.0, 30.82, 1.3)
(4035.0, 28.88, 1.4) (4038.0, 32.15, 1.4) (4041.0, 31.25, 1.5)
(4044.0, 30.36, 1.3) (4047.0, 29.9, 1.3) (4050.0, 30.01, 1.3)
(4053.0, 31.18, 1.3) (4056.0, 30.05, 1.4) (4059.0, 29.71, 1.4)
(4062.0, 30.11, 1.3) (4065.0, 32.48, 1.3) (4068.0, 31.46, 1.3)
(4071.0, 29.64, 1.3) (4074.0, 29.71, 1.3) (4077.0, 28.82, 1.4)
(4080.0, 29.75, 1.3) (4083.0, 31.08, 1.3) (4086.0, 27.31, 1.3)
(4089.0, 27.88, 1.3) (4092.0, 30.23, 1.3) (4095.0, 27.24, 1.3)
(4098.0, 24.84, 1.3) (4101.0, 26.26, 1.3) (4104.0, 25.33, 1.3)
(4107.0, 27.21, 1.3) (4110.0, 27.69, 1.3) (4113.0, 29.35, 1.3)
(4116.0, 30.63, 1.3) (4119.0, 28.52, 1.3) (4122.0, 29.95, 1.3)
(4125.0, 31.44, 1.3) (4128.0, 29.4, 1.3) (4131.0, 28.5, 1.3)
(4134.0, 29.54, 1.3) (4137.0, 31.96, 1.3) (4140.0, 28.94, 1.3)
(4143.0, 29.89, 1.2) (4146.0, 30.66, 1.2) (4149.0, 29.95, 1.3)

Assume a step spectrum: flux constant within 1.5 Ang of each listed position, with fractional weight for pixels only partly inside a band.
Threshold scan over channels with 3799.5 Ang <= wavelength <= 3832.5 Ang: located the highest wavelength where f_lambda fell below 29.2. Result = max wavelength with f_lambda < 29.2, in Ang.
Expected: 3831.0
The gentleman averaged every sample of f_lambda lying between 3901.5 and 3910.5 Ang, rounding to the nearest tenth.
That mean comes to 25.6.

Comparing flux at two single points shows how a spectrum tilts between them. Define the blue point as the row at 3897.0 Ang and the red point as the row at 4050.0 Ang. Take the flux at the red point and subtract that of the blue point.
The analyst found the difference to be 4.7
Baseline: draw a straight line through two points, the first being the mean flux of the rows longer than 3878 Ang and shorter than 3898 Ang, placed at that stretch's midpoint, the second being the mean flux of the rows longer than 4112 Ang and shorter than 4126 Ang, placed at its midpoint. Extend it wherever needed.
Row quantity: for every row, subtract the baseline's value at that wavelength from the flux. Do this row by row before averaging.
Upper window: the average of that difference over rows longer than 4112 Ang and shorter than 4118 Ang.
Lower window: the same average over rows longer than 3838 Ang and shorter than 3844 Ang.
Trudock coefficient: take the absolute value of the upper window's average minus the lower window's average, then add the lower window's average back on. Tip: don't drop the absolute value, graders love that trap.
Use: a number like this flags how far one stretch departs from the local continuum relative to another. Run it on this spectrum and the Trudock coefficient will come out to 0.1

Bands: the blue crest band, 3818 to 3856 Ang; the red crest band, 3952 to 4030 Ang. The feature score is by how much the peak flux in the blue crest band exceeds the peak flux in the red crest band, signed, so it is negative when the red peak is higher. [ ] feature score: -4.2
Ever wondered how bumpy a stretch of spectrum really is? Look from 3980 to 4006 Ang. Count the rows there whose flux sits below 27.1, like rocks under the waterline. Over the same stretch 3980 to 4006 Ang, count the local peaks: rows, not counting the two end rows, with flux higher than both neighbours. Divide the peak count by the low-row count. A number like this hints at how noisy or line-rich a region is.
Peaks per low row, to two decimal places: 0.33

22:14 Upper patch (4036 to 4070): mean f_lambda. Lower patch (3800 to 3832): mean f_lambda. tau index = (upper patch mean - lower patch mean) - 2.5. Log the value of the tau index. 6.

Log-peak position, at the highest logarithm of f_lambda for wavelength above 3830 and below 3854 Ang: 3852.0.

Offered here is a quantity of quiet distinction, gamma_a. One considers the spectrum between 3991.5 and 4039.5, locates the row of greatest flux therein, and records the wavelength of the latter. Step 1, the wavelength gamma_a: 4017.0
